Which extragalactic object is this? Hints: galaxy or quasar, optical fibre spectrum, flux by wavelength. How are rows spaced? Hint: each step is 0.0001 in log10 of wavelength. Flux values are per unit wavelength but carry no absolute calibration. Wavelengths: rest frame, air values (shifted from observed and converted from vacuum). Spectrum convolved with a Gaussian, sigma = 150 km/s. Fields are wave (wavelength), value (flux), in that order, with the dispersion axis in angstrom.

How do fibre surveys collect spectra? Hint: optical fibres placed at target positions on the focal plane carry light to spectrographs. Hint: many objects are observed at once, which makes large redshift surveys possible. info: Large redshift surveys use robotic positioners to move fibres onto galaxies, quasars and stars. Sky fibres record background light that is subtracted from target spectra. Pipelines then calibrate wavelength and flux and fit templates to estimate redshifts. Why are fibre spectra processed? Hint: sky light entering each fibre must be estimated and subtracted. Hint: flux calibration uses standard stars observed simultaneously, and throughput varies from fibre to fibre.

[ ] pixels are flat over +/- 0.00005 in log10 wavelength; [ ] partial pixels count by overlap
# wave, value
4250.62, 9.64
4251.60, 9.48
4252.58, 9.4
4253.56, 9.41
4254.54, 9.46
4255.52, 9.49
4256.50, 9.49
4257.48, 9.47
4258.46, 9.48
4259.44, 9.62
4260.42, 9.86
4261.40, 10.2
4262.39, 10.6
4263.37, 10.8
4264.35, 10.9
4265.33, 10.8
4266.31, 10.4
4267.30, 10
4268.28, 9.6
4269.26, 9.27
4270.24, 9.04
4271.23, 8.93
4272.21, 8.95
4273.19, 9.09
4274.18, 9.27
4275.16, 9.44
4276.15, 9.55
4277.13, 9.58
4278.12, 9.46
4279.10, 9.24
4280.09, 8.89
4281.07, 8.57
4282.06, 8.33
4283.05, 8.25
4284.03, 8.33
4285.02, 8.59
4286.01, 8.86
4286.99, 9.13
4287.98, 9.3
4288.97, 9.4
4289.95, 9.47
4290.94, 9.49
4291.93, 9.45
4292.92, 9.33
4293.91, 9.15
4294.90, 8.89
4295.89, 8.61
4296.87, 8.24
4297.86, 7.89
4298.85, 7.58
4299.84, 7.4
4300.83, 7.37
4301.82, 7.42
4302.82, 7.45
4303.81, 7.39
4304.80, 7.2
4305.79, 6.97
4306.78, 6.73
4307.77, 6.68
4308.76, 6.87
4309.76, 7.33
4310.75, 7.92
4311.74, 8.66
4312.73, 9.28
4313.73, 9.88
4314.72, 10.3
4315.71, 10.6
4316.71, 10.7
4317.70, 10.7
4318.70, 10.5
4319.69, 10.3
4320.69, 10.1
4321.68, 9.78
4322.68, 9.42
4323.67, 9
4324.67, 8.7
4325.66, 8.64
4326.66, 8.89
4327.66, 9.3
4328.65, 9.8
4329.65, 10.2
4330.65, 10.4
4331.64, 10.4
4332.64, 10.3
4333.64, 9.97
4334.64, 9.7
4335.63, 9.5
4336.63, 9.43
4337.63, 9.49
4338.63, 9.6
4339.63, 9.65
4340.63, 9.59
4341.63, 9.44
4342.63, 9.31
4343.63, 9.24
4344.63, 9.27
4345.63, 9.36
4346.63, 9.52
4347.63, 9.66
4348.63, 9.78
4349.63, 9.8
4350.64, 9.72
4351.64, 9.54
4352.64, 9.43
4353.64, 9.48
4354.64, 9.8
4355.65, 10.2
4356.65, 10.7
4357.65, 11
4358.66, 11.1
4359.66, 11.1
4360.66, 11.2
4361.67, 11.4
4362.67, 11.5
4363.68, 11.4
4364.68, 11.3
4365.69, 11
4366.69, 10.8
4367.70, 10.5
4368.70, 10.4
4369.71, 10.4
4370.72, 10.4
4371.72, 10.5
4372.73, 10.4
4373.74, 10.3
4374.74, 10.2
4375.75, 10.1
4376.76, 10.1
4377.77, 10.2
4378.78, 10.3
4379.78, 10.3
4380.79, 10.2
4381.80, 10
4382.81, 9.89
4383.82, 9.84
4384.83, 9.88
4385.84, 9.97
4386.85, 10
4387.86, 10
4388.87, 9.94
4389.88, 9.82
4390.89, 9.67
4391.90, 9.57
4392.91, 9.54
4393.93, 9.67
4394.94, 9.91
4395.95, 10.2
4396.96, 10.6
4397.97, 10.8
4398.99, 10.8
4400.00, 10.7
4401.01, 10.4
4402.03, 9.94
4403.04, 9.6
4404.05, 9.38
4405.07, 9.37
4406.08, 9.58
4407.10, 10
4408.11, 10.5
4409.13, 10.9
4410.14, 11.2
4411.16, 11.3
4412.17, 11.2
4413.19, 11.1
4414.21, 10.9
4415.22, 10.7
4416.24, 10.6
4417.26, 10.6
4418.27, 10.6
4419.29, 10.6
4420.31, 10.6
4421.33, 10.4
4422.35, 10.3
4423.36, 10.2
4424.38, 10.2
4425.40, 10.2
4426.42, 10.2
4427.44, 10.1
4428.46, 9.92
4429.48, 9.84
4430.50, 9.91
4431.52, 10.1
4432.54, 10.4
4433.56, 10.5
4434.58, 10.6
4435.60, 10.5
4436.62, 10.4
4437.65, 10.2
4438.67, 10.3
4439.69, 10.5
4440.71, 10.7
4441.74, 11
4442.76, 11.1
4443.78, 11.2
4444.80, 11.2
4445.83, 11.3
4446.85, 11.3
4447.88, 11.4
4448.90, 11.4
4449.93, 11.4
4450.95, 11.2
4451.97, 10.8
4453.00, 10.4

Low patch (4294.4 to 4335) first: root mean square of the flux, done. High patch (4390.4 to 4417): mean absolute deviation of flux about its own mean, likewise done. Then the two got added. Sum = 9.5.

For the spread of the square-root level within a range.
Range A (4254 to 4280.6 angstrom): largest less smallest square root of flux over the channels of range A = 0.32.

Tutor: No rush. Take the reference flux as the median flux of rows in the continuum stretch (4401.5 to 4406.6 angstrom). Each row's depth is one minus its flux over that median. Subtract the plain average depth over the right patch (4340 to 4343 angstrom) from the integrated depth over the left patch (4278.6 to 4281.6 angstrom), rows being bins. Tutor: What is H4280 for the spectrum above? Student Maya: 0.20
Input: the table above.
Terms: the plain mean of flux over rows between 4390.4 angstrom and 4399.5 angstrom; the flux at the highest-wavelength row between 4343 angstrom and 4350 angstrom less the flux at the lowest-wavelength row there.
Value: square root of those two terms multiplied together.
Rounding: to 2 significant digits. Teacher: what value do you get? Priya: 2.4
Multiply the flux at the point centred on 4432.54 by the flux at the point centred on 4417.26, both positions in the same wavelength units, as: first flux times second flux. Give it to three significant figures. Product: 110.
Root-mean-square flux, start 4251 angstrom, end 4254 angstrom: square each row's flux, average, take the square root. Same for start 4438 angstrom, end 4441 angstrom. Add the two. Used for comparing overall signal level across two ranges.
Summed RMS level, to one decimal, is 19.9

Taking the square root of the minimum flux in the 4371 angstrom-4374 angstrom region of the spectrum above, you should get 3.21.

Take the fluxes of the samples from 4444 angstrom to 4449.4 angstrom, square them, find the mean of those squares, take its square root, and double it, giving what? 22.6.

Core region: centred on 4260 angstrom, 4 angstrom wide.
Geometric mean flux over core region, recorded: 9.8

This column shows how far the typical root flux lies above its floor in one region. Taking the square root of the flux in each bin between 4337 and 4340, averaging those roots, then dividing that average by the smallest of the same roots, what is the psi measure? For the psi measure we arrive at 1.00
